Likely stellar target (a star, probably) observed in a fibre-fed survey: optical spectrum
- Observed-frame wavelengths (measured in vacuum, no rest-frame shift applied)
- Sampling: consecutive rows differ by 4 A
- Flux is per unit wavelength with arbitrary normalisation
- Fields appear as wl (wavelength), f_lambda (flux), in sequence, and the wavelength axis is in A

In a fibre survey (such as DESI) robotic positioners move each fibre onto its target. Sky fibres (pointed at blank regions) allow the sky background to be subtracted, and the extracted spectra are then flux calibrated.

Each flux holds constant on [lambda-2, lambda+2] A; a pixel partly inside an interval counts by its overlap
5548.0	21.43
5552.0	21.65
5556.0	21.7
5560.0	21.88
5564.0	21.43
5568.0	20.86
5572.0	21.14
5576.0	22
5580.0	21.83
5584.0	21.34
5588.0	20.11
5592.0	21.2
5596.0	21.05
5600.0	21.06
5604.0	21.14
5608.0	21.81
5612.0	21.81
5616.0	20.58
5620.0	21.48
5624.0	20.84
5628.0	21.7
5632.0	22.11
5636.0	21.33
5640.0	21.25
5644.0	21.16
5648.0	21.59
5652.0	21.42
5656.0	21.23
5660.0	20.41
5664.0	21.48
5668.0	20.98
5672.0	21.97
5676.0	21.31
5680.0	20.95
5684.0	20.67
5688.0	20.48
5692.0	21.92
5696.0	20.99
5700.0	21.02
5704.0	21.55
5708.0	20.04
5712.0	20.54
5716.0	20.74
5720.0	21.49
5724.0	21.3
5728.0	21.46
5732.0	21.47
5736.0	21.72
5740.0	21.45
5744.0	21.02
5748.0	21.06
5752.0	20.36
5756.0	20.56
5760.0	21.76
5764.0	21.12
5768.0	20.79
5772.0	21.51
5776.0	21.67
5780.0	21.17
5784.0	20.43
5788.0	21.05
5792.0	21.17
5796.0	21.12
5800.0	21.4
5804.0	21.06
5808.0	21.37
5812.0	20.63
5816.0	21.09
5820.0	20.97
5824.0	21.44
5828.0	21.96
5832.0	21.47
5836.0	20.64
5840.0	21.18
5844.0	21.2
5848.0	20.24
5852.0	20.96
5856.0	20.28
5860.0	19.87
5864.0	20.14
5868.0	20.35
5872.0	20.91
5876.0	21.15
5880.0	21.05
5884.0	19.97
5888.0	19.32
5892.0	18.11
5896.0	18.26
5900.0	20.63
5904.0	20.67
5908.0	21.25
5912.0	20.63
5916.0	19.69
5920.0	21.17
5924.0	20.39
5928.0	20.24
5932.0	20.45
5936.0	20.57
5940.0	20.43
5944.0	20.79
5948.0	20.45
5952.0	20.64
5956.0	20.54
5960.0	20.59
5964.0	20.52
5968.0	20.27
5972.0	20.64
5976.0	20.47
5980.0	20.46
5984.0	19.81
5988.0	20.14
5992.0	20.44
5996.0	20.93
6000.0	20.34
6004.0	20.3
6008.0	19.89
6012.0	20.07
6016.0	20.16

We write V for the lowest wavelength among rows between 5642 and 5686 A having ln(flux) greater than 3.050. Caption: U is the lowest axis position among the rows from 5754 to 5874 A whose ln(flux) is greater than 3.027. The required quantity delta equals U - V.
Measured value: 116 A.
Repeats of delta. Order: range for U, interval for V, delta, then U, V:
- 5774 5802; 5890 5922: -132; 5776.0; 5908.0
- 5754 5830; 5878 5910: -148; 5760.0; 5908.0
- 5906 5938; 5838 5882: 68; 5908.0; 5840.0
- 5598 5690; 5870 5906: -276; 5600.0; 5876.0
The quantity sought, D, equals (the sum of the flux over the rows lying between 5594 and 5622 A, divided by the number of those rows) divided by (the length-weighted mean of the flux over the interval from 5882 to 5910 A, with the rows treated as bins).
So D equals 1.08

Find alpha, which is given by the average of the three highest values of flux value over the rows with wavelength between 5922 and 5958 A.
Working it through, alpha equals 20.7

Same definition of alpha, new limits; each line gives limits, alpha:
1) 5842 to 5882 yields 21.1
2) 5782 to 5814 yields 21.3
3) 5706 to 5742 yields 21.6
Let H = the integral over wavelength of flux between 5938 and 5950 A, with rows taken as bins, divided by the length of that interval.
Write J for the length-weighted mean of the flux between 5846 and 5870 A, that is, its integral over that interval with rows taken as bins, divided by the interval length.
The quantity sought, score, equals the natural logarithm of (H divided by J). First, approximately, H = 20.6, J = 20.3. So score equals 0.01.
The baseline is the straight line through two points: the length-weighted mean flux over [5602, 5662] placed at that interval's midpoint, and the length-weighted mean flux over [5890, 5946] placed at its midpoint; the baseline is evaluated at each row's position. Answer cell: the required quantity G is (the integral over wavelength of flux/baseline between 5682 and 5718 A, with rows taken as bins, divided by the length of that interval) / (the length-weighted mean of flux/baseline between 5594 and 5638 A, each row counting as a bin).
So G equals 0.99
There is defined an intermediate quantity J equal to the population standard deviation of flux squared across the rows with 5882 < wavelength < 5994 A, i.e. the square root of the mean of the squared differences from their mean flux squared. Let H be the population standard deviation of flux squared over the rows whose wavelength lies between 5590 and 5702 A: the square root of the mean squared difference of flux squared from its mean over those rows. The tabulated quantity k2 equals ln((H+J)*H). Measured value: 6.8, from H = 18.7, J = 27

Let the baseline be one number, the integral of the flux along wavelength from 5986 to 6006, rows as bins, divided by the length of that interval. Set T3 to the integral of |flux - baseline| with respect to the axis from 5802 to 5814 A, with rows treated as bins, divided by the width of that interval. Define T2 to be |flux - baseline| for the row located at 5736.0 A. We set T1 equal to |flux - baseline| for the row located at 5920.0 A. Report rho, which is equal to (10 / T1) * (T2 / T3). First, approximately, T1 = 0.7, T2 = 1.3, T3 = 0.59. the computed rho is 30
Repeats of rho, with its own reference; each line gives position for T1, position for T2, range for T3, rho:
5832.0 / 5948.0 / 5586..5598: 0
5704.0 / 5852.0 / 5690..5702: 5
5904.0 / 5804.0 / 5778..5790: 58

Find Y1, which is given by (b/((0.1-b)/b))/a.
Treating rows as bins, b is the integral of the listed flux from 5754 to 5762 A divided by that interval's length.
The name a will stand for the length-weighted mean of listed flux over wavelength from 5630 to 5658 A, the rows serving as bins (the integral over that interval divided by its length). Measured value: -0.99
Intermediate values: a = 21.4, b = 21.2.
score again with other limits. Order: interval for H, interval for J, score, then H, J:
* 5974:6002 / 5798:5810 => -0.04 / 20.4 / 21.3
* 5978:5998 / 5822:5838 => -0.05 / 20.4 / 21.4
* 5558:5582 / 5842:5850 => 0.04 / 21.5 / 20.7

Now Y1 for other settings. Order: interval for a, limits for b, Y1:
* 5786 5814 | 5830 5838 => -1.00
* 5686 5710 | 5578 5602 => -1.01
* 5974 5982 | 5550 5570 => -1.06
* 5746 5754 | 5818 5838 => -1.03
